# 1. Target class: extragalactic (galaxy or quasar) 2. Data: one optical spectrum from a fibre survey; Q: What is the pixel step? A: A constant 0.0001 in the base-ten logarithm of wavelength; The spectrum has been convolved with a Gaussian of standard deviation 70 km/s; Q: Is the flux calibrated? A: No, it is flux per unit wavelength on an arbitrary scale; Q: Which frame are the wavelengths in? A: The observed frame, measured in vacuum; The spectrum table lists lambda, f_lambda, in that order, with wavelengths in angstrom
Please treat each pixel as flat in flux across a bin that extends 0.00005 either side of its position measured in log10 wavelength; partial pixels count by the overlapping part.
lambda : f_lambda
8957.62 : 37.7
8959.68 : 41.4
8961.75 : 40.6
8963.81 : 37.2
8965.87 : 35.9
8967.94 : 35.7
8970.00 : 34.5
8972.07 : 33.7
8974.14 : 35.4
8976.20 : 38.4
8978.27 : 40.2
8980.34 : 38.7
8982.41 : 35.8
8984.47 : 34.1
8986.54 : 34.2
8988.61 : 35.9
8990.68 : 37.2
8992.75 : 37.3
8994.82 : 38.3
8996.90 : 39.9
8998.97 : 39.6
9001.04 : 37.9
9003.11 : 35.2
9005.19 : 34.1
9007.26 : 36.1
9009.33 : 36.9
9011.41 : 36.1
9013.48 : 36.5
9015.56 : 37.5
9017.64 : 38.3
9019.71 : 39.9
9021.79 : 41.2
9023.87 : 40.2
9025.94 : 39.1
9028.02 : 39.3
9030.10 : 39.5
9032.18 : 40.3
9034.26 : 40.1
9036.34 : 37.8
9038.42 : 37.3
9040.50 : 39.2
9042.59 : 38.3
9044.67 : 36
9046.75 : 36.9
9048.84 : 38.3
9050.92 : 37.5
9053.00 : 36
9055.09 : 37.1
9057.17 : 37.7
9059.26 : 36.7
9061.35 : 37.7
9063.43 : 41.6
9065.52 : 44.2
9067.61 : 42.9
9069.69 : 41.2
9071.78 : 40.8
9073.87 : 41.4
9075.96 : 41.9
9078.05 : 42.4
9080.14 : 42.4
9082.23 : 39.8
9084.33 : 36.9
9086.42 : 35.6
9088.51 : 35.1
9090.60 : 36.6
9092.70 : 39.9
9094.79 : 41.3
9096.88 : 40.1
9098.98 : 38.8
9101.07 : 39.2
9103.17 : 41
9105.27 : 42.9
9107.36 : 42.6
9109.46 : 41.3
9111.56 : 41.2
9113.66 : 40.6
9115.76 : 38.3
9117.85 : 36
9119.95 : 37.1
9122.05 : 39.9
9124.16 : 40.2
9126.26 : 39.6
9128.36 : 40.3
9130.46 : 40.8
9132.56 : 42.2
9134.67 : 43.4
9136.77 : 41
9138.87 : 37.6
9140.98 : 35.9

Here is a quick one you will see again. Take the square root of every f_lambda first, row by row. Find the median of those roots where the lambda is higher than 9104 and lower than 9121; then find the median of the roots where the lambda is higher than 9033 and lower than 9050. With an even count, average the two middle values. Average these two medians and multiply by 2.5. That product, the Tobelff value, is 15.7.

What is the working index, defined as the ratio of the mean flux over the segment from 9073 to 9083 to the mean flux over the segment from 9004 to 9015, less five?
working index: -3.84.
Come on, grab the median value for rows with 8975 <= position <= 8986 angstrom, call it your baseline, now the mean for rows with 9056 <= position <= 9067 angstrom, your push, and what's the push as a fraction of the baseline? 1.03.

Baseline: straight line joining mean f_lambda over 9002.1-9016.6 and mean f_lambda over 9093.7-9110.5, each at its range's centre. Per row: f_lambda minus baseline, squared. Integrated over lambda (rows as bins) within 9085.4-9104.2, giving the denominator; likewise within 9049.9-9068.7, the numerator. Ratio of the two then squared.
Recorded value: 0.9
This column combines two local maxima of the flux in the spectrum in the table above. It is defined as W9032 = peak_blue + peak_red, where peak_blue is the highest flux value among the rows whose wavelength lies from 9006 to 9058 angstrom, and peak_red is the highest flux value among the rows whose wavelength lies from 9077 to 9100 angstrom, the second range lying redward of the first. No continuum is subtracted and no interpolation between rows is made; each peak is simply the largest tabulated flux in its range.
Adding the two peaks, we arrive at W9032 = 83.6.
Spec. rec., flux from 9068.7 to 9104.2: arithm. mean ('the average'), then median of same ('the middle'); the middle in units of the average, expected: 1.01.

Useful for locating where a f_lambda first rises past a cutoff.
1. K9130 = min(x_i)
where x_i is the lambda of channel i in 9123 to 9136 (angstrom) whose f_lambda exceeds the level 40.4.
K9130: 9130.46 angstrom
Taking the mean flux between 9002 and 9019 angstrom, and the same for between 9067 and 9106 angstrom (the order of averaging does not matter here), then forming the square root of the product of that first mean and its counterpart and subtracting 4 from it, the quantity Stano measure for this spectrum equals 34.1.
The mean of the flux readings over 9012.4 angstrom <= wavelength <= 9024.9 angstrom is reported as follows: 38.9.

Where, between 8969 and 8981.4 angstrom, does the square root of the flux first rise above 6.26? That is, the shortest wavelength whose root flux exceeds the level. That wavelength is 8978.27 angstrom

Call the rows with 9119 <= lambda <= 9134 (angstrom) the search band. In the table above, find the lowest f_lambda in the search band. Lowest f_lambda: 37.1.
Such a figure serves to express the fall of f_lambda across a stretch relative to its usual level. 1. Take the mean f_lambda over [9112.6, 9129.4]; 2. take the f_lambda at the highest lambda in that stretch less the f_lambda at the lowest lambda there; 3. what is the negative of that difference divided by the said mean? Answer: 0.01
